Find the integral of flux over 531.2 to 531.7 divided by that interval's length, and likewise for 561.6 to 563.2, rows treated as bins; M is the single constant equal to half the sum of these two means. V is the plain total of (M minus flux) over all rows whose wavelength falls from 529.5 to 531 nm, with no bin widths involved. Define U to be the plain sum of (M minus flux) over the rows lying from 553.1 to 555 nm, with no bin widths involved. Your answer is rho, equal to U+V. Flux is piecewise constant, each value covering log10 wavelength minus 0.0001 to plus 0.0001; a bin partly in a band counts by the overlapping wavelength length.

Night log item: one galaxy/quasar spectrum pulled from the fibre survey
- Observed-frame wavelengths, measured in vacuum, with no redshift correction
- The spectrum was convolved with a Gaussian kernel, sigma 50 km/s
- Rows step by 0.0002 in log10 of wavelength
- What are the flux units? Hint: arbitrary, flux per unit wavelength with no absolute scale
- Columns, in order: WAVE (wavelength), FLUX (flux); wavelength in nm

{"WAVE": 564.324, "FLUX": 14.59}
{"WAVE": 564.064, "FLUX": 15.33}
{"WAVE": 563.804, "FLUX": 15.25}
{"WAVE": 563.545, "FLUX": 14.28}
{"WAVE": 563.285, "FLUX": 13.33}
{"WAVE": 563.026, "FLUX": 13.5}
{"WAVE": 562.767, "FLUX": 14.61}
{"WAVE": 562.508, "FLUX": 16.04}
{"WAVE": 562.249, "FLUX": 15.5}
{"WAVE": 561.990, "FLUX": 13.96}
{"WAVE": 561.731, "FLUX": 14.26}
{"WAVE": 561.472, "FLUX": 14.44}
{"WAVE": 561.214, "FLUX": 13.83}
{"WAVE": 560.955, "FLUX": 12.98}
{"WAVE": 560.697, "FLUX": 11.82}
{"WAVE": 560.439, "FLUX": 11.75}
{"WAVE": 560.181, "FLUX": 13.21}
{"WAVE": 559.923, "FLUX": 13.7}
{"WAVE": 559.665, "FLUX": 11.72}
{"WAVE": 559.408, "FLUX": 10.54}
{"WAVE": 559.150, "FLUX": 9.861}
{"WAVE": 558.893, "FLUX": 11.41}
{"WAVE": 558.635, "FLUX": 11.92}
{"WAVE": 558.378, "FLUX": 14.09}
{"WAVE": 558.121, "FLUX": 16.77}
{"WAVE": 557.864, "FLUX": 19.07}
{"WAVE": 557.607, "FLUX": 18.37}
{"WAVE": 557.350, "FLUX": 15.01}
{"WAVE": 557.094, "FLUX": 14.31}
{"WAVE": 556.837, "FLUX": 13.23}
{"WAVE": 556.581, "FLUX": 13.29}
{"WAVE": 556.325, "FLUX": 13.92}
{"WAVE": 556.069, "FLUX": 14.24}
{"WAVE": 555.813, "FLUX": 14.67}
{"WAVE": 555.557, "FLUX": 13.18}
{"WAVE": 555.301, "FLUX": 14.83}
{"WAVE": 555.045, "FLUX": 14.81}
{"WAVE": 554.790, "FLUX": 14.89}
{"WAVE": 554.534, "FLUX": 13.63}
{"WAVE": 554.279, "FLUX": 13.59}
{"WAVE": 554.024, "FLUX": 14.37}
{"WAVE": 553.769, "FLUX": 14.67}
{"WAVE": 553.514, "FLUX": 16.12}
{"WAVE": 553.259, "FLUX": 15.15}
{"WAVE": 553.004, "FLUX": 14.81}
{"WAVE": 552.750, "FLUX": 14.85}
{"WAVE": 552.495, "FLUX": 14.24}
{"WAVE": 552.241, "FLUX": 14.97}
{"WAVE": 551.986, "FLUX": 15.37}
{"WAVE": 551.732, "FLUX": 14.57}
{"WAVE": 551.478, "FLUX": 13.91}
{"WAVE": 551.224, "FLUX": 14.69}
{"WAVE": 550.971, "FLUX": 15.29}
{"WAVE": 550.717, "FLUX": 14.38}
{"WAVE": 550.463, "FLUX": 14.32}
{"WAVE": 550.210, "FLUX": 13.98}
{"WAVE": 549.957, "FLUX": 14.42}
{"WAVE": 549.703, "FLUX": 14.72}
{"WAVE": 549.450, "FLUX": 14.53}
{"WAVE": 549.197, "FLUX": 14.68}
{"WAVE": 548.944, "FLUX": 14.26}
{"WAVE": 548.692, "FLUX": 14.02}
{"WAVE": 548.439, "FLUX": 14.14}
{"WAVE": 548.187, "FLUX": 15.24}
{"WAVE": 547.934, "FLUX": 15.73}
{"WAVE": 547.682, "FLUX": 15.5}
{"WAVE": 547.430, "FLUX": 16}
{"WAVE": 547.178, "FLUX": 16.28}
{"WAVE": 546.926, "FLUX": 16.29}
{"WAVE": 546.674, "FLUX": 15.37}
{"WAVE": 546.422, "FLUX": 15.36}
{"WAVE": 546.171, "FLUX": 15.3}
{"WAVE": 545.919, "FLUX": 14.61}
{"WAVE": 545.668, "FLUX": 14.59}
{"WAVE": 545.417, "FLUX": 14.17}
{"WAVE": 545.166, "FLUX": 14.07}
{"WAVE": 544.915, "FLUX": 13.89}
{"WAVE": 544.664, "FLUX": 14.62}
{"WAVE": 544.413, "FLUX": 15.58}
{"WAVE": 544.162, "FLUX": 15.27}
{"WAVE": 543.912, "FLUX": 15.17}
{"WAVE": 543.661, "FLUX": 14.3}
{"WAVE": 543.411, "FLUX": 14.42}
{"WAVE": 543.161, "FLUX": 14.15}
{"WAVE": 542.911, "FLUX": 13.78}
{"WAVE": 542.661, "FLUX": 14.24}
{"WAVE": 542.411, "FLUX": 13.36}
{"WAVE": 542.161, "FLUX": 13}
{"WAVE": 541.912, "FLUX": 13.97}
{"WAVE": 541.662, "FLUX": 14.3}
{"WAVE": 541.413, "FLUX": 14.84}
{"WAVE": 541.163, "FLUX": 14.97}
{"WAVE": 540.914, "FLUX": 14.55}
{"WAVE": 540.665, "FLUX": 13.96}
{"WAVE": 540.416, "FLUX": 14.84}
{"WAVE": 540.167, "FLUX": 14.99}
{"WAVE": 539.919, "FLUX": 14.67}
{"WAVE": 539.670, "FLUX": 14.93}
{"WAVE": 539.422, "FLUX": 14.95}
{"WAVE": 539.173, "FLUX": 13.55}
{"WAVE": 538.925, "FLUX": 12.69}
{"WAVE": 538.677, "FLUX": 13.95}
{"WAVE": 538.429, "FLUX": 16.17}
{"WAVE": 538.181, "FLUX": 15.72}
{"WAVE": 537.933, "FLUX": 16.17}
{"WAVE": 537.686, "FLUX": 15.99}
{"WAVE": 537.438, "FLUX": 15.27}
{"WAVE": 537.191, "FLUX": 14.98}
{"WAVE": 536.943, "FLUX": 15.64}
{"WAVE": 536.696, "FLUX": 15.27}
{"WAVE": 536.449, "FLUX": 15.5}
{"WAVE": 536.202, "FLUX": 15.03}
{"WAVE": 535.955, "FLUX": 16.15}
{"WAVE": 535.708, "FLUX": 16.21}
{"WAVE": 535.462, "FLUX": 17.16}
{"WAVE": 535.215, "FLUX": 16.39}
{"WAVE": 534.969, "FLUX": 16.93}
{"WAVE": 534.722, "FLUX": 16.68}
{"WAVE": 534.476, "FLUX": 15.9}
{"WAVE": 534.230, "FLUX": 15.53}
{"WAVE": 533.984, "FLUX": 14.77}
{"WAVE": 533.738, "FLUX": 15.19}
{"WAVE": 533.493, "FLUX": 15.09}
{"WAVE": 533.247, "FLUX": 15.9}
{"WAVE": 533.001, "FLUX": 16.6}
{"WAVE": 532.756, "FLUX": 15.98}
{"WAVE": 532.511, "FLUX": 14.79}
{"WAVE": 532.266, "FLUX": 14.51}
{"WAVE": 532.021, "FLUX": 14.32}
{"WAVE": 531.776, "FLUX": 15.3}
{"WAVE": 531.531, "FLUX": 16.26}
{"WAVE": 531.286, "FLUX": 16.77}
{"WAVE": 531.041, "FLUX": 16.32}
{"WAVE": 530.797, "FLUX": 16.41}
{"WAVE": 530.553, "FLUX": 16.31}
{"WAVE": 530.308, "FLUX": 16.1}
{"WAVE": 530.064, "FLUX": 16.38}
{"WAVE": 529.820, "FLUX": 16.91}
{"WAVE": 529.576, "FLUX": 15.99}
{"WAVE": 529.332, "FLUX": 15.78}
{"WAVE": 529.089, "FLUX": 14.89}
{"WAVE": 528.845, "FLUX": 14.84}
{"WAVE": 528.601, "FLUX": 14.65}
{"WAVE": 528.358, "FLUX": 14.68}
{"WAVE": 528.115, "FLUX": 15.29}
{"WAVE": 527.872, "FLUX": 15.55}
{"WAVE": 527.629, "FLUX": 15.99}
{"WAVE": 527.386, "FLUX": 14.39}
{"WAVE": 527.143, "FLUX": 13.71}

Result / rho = 1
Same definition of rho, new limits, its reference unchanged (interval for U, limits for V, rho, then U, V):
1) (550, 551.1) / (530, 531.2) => 0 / 4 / -4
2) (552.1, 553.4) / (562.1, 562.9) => 4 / 3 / 0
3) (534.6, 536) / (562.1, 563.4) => -2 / -7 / 4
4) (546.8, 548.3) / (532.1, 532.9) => -1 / -2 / 1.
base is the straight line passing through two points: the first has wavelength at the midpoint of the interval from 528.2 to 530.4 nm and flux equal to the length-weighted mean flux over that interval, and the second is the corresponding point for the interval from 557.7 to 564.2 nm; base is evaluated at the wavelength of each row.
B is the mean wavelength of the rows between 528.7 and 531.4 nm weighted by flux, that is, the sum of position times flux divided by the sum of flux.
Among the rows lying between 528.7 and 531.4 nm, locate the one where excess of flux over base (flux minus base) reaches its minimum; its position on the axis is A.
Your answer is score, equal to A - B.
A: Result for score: -1.24 nm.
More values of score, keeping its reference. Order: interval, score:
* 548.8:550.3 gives 0.64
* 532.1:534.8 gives -1.24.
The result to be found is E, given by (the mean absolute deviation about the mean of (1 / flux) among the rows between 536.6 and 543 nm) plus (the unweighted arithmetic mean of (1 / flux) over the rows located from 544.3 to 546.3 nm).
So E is 0.072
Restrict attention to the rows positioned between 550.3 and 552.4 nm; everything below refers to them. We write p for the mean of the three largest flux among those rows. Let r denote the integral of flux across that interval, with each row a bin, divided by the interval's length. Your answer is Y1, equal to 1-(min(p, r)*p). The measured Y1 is -222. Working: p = 15.2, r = 14.7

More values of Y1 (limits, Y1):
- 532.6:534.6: -251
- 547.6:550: -227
